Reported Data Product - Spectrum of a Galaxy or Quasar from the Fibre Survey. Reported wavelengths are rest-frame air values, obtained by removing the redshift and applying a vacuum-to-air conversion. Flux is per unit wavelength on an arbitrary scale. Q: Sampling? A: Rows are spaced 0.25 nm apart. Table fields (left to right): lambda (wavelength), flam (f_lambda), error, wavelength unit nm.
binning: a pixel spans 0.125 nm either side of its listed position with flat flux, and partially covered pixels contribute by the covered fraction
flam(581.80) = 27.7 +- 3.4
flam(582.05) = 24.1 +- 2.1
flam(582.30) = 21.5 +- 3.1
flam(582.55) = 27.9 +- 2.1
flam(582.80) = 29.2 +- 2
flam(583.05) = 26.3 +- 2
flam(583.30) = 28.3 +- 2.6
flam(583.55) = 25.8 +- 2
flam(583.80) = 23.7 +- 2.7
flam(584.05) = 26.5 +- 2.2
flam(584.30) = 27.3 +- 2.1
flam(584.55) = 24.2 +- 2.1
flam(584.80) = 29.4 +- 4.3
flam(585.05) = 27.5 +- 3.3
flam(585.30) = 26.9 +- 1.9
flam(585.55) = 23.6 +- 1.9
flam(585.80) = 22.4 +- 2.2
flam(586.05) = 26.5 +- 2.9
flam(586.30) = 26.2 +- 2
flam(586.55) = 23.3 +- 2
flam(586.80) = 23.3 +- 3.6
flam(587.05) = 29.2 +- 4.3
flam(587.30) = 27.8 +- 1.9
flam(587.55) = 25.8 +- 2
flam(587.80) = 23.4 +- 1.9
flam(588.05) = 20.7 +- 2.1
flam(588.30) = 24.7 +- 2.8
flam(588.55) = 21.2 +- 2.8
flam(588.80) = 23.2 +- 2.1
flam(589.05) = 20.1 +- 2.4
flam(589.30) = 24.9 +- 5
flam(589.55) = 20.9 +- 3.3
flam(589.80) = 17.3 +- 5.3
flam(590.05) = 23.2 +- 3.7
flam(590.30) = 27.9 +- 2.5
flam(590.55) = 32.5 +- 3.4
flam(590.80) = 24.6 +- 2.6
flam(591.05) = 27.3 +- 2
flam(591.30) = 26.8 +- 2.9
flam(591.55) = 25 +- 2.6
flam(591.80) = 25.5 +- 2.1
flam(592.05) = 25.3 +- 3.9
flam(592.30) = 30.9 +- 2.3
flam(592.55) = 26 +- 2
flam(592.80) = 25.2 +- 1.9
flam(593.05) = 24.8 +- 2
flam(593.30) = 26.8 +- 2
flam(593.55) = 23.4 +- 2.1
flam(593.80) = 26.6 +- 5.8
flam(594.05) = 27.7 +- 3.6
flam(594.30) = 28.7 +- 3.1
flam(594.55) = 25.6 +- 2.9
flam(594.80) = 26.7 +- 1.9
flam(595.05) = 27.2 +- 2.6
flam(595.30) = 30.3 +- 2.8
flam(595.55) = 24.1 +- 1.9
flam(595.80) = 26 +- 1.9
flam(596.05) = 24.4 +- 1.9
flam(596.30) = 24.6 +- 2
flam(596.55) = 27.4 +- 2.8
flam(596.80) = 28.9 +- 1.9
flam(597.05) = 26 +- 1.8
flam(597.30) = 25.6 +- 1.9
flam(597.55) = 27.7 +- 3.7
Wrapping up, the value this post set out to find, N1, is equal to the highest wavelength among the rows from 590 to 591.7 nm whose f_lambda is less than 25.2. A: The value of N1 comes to 591.55 nm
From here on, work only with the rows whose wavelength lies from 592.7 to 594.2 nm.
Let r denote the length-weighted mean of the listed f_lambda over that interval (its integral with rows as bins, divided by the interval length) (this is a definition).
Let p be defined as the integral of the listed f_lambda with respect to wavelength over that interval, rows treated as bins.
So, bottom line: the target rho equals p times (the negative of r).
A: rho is -999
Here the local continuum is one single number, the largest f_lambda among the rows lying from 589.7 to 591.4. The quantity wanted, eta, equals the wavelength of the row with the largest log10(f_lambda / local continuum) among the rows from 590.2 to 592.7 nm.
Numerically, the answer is 590.55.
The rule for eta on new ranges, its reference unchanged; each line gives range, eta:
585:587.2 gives 587.05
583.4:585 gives 584.80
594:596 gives 595.30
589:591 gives 590.55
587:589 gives 587.05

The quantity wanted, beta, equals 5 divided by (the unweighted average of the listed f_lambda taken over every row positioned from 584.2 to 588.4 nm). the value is 0.197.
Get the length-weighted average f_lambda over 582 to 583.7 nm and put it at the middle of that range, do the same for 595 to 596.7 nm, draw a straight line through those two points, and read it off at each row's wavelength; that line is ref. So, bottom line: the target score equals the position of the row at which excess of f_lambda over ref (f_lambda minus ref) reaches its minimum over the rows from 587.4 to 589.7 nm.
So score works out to 589.05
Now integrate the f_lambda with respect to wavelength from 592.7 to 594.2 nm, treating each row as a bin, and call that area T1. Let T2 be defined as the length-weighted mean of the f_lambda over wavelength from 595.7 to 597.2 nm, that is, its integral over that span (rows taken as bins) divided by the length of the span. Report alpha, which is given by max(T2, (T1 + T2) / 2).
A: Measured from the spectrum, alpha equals 32.5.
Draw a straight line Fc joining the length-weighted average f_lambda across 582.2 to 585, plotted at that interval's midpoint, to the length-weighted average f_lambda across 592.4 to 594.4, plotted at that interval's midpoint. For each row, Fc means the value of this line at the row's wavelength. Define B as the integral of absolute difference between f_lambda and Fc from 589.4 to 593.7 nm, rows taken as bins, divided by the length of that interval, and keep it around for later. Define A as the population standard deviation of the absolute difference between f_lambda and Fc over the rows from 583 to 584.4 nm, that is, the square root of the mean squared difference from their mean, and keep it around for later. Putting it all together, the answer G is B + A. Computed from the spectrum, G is 3.4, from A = 0.95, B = 2.5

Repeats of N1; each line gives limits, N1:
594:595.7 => 595.55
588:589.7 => 589.55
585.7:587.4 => 586.80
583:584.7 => 584.55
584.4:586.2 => 585.80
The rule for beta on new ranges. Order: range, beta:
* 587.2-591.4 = 0.206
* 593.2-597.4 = 0.189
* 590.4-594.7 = 0.188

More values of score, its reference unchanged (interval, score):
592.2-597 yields 593.55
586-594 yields 589.80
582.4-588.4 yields 588.05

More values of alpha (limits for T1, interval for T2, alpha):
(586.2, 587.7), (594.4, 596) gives 32.7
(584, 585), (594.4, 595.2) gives 26.8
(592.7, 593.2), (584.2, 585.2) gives 27.1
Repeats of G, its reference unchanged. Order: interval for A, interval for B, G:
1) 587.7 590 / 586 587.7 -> 4.0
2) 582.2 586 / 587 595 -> 3.8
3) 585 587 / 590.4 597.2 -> 3.0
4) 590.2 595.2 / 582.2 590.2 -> 4.1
